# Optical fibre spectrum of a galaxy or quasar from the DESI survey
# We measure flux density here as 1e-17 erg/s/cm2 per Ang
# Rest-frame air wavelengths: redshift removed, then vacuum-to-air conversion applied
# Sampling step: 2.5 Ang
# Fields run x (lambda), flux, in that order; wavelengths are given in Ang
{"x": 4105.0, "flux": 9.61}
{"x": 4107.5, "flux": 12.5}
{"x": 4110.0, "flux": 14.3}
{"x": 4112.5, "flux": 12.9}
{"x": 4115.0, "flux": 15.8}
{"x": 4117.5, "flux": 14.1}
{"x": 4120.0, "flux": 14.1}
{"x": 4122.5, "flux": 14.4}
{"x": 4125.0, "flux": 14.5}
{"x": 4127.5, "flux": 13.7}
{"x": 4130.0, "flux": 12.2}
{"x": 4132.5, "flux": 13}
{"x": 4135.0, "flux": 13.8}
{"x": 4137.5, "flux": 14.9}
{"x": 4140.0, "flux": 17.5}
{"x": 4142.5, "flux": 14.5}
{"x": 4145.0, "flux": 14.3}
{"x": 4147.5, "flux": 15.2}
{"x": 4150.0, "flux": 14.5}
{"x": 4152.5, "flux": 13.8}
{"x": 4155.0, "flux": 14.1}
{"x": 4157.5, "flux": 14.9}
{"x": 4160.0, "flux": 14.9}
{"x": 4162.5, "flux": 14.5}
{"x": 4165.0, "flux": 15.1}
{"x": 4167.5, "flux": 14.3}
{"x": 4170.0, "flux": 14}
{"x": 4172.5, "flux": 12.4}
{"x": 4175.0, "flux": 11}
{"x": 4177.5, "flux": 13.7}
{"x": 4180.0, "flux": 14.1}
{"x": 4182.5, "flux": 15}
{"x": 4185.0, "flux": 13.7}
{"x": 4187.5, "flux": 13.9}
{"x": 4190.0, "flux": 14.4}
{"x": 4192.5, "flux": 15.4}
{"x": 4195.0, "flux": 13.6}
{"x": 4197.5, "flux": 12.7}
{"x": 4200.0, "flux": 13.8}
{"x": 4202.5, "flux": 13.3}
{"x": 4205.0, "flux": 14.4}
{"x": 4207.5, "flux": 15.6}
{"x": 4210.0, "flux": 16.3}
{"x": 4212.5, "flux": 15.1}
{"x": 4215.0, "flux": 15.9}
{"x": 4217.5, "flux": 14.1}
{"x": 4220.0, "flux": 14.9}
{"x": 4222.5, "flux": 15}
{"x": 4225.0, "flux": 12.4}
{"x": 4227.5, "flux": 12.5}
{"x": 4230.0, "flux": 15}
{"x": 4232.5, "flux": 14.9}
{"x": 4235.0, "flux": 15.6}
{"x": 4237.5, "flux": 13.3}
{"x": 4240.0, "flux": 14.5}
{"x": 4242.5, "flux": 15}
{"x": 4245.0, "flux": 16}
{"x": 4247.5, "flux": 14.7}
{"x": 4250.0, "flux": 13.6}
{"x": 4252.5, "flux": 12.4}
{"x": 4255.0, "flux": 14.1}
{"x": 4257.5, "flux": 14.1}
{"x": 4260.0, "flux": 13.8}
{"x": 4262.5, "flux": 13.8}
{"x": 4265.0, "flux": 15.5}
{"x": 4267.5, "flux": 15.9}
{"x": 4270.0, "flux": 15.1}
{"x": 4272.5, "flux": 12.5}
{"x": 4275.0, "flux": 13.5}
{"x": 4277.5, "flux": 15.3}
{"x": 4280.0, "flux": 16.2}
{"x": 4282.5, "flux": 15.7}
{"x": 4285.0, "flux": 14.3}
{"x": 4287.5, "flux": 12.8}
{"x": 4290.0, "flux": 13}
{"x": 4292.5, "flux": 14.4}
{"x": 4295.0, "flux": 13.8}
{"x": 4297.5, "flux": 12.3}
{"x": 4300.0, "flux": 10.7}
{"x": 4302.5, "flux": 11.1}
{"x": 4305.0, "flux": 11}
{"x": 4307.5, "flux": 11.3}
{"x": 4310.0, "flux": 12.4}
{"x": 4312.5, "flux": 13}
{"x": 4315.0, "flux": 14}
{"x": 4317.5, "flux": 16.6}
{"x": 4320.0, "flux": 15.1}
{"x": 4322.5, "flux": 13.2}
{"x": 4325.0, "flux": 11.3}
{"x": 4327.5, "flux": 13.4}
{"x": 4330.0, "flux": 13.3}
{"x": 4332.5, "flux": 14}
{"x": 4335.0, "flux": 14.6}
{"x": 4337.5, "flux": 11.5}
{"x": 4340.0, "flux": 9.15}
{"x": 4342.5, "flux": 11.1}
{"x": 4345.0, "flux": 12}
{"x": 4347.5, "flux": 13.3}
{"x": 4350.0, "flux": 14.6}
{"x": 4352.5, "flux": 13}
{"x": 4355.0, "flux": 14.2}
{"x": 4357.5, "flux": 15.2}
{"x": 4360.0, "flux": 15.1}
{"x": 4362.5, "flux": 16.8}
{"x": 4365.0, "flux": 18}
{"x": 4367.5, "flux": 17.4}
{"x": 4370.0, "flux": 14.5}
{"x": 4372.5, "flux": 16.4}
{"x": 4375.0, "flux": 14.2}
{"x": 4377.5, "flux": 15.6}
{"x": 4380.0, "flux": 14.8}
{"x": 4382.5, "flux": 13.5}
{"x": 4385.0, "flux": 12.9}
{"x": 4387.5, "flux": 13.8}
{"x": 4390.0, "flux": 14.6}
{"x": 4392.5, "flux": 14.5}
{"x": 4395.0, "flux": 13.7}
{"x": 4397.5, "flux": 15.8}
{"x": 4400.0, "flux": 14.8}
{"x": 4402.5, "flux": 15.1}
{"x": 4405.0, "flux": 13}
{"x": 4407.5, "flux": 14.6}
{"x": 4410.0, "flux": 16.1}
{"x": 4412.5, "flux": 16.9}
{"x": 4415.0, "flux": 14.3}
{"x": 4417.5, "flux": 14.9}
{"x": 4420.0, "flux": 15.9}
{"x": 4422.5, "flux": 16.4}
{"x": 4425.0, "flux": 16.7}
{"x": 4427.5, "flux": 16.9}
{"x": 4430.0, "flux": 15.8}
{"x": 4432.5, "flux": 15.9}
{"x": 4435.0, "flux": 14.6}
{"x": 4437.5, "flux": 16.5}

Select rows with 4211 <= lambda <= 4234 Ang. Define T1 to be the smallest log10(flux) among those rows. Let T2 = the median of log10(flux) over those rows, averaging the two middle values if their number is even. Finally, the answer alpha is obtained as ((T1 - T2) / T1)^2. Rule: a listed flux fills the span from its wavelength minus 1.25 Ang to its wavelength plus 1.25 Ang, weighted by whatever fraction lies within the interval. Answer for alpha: 0.0053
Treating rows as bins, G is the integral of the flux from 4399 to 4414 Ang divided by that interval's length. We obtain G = 15.1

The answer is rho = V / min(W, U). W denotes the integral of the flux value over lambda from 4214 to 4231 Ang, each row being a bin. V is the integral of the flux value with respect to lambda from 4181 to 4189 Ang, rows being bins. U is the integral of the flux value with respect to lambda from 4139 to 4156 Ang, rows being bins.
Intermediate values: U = 252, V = 114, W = 242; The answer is 0.5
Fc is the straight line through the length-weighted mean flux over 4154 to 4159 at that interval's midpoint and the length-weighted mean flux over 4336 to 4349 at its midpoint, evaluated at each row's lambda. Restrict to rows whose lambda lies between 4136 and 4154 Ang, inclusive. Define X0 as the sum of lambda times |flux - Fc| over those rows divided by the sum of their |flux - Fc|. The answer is 4143.7 Ang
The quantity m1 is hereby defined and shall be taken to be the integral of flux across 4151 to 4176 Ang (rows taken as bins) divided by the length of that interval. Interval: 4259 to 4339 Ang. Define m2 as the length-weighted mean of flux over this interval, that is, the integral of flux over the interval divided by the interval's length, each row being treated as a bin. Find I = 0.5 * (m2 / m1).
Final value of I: 0.49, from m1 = 13.9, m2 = 13.6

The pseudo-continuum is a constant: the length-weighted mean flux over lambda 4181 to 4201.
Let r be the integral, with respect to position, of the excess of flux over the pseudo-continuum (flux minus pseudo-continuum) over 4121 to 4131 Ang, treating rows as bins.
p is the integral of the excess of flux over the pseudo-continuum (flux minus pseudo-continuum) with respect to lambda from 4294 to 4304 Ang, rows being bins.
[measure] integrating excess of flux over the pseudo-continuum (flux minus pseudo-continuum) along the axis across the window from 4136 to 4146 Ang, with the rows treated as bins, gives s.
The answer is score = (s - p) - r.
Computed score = 37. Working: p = -22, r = -3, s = 12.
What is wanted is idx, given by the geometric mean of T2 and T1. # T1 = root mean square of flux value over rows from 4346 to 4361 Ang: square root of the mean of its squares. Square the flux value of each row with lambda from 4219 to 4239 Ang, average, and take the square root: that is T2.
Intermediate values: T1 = 14.3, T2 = 14.2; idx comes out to 14.3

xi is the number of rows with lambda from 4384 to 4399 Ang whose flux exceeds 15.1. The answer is 1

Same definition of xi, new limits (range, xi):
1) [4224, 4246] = 2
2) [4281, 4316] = 1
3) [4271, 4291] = 3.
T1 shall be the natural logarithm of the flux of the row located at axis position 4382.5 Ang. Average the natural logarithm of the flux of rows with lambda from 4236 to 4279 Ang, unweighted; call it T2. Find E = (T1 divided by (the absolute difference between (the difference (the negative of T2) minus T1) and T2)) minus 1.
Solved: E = -0.671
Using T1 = 2.60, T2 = 2.66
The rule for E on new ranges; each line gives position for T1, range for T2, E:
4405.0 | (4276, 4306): -0.668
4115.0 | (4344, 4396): -0.660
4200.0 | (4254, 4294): -0.670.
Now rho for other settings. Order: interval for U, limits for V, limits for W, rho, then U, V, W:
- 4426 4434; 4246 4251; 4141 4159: 0.6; 129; 71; 261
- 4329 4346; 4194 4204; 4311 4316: 2.0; 208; 134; 67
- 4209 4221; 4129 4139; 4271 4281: 0.9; 183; 136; 143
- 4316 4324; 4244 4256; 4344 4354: 1.4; 119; 169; 133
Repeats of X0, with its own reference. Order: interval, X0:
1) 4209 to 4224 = 4215.3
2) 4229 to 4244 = 4236.0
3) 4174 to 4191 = 4178.5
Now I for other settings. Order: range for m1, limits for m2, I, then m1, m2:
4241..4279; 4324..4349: 0.43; 14.4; 12.4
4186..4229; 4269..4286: 0.51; 14.3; 14.7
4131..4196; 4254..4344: 0.47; 14.2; 13.4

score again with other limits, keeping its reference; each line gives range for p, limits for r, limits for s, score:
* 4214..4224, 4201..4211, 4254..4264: -17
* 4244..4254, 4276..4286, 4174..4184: -19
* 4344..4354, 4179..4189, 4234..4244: 12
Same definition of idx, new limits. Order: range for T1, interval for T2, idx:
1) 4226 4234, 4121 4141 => 14.3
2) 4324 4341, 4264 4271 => 14.0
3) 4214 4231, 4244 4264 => 14.2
